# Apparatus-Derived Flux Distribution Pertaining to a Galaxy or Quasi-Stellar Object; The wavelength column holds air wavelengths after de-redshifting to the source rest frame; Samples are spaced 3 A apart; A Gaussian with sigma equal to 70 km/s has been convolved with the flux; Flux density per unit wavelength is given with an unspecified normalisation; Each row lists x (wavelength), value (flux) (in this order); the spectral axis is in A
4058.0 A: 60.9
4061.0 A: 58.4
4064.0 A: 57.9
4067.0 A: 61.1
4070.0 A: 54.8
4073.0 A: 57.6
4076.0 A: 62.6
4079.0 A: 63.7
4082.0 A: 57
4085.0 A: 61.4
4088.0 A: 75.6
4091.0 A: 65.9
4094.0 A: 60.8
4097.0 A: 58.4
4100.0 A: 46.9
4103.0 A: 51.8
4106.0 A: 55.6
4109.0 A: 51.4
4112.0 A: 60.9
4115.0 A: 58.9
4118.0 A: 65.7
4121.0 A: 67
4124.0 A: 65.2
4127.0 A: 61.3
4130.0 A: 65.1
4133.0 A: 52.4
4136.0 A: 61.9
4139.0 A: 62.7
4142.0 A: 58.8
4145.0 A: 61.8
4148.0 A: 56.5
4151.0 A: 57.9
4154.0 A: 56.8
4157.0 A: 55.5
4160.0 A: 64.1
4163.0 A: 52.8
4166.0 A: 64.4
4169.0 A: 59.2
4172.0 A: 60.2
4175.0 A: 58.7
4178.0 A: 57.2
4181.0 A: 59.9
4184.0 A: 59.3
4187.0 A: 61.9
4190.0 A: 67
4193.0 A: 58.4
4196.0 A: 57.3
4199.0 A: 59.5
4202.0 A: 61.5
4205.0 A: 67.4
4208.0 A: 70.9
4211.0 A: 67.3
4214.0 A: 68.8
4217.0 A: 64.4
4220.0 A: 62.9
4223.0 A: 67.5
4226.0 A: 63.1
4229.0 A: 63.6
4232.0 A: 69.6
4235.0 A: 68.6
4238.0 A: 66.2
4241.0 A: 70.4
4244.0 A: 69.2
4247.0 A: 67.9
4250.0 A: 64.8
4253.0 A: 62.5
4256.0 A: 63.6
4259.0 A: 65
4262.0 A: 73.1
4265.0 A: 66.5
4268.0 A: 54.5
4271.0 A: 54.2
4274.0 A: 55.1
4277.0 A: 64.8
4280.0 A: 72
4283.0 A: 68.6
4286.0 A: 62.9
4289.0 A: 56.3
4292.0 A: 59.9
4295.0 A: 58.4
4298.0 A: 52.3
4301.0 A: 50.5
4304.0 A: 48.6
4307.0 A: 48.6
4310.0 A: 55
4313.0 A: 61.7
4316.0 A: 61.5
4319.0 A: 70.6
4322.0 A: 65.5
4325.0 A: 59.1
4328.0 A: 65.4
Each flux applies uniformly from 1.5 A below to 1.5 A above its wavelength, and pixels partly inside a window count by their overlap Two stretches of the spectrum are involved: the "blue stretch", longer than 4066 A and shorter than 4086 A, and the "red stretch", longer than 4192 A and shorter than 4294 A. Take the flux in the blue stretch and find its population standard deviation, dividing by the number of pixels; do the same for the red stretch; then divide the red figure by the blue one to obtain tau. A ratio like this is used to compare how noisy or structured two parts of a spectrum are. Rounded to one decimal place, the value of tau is 1.7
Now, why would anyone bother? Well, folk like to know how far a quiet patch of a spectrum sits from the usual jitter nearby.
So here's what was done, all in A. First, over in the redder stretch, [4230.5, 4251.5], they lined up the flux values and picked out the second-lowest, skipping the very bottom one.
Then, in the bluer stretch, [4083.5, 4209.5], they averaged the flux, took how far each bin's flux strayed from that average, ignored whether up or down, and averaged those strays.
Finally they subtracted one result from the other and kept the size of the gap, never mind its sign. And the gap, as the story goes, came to 62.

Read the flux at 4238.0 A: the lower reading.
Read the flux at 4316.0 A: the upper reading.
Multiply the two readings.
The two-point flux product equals 4071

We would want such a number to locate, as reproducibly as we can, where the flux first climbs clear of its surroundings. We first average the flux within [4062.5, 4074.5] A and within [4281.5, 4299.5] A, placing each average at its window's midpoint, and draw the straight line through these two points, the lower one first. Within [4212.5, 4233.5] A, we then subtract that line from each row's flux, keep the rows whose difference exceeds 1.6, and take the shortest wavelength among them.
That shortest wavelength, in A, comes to 4214.0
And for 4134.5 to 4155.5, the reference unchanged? 4136.0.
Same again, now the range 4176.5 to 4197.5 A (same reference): 4187.0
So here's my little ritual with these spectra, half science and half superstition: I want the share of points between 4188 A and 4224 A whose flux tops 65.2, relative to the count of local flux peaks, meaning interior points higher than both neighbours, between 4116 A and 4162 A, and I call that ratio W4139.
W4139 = 0.10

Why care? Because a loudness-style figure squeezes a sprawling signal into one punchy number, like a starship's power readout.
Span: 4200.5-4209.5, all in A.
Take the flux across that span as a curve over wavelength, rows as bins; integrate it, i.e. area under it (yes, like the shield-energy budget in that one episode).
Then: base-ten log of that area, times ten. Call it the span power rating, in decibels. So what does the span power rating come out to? 27.78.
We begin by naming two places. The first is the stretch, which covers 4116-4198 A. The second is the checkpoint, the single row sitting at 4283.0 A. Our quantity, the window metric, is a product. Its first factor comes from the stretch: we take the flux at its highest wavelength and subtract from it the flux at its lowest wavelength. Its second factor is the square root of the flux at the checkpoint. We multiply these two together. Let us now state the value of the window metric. -70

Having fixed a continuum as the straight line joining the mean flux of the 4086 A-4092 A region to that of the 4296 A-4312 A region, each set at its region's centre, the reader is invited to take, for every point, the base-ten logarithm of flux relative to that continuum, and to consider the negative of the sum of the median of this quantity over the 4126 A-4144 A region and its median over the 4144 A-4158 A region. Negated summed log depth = 0.09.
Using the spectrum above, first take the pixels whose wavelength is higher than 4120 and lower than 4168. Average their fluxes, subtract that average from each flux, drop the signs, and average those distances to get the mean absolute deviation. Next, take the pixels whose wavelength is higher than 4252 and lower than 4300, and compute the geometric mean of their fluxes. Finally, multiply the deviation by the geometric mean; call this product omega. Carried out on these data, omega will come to 240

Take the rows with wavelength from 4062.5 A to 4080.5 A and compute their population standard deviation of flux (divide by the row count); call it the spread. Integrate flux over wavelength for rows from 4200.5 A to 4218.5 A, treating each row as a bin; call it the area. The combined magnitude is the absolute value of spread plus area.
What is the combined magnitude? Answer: 1204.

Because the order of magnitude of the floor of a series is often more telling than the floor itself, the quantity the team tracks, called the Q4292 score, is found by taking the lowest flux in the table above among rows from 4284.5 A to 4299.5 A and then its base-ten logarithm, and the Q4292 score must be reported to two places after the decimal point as 1.72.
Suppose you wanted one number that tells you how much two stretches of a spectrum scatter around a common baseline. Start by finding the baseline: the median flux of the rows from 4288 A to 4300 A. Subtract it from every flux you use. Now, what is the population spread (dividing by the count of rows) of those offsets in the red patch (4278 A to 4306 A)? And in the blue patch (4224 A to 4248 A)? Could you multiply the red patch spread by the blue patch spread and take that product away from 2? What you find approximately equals -17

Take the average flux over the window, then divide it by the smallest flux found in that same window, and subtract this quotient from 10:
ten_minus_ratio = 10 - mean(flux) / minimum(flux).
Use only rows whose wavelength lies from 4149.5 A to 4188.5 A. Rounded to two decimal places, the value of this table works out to 8.88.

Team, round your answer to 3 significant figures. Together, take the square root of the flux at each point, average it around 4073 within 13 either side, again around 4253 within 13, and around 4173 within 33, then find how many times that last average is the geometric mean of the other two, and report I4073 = 0.974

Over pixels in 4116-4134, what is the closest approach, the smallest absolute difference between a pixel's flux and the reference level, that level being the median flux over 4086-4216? 1.1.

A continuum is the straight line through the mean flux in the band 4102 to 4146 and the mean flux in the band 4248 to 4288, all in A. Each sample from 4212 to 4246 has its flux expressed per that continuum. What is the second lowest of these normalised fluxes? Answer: 1.01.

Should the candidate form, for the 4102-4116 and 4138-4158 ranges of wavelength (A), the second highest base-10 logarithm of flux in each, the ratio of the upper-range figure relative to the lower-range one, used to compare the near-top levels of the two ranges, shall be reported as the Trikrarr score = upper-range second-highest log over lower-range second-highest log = 1.01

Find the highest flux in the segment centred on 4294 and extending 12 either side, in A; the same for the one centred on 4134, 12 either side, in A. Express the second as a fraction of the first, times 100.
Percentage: 95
